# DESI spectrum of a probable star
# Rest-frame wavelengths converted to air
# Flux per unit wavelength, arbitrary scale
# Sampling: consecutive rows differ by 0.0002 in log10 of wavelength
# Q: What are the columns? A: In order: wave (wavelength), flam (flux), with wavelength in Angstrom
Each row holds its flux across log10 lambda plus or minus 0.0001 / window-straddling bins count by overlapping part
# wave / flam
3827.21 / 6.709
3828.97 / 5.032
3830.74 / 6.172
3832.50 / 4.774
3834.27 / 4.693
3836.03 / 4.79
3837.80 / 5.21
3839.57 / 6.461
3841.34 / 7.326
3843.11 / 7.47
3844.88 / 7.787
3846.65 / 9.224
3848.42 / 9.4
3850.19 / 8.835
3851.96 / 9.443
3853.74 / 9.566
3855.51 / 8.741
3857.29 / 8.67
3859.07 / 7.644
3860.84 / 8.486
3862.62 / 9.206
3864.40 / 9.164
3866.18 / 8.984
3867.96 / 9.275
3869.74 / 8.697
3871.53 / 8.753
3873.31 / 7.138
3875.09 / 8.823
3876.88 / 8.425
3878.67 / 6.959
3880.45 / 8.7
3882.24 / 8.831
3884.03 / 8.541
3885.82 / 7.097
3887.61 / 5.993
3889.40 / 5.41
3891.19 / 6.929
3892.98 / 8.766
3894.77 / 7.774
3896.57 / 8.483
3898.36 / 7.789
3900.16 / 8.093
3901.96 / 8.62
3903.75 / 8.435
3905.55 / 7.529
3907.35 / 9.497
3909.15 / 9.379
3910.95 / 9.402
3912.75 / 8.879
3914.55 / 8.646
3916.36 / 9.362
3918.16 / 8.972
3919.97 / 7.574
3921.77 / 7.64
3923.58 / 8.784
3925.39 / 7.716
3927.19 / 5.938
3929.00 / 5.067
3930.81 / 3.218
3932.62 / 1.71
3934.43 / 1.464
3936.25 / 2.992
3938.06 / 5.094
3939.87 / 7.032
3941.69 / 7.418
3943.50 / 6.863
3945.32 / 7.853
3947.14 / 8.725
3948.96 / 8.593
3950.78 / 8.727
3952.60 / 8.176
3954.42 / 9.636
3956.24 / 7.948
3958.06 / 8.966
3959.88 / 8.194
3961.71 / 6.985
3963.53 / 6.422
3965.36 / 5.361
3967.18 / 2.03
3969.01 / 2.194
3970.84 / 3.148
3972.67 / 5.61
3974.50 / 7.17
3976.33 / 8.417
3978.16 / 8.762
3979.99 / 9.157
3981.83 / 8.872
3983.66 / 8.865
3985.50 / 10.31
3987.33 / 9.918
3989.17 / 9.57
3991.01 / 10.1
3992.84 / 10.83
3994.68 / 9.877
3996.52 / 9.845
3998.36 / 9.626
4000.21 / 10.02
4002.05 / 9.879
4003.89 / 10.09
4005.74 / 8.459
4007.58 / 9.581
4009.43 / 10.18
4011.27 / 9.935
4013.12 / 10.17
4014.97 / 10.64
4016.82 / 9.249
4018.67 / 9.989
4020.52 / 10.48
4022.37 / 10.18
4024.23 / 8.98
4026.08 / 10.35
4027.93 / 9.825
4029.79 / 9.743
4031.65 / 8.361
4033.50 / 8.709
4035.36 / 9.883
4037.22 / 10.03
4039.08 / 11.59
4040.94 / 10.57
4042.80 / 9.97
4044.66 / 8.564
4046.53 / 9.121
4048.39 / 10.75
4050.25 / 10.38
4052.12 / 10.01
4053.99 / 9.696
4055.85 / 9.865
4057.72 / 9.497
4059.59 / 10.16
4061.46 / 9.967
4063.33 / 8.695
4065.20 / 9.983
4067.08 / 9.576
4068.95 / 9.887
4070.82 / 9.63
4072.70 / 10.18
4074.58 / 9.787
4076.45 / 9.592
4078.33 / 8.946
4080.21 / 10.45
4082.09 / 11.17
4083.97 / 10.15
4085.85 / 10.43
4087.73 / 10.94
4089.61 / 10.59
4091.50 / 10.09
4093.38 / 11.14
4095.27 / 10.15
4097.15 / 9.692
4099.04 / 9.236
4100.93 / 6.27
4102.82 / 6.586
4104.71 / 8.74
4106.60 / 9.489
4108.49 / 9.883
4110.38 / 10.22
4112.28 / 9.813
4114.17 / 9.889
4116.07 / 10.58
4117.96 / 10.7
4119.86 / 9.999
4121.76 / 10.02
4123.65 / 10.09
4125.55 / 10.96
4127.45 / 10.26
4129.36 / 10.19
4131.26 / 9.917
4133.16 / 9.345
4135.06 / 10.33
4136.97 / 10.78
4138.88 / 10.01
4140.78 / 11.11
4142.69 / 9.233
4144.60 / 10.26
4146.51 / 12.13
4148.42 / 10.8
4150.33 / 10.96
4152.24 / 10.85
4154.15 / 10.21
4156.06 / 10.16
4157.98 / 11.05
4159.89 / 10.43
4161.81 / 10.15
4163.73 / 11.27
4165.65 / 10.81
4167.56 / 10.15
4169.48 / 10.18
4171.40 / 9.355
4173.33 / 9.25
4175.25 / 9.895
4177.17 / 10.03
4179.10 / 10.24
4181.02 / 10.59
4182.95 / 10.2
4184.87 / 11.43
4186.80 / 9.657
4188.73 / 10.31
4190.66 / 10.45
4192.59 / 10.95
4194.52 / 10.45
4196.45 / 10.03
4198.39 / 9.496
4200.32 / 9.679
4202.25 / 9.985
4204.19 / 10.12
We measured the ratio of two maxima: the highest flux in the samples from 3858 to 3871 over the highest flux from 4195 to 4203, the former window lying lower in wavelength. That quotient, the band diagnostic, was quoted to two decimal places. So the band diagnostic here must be 0.92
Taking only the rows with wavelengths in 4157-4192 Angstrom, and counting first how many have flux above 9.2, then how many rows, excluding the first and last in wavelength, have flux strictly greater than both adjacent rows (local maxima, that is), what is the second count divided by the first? 0.22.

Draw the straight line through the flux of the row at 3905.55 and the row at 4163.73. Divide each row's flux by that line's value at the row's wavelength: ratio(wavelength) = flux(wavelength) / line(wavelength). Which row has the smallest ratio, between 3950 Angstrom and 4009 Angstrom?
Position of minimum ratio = 3967.18 Angstrom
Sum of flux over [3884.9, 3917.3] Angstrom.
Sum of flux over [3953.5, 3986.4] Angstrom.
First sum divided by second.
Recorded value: 1.14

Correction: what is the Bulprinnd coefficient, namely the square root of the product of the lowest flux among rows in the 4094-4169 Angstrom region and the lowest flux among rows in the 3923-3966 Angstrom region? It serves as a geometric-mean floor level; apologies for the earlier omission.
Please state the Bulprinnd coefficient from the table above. 3.0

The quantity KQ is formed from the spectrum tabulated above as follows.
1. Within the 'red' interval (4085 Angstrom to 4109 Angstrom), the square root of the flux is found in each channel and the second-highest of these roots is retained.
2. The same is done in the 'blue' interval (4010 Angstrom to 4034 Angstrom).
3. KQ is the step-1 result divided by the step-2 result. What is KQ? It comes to 1.02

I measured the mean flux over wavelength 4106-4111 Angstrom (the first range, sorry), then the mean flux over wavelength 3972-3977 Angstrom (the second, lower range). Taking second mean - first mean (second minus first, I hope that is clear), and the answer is -2.8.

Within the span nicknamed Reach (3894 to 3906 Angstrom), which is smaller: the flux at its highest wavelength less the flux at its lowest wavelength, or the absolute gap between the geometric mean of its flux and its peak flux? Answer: -0.2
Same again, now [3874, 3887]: -1.7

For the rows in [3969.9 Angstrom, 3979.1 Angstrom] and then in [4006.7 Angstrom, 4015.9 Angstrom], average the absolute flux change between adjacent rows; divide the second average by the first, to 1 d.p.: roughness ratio 0.3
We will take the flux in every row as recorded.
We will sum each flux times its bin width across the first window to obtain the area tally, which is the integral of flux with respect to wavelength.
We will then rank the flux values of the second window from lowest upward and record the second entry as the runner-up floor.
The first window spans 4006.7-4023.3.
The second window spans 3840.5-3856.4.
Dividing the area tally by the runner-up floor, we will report 22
